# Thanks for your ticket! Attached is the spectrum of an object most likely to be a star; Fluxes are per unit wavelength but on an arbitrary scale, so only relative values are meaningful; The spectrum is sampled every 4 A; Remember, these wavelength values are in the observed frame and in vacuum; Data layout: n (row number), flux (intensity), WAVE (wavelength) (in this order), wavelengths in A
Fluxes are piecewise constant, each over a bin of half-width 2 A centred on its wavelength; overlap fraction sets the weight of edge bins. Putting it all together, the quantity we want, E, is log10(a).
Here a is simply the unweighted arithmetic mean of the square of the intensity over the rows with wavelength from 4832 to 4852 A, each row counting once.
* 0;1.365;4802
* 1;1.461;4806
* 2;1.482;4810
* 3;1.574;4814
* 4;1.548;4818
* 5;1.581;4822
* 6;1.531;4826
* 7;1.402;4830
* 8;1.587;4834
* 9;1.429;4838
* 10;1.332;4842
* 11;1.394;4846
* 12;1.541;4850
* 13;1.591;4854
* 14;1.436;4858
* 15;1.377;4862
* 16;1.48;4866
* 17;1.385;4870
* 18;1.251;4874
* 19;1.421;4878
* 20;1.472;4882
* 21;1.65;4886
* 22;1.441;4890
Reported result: 0.33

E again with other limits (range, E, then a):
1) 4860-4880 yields 0.28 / 1.9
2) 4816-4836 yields 0.37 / 2.3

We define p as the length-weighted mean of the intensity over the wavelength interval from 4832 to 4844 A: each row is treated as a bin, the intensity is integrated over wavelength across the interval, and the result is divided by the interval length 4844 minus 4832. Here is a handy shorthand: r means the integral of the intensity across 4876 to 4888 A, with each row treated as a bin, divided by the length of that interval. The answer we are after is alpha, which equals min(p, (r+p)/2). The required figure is 1.45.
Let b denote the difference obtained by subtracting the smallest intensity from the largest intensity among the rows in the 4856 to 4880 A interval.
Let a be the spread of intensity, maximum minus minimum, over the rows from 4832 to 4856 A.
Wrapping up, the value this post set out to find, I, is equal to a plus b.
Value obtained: 0.49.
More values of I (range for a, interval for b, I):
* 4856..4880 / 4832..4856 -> 0.49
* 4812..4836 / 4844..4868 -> 0.40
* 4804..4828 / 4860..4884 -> 0.35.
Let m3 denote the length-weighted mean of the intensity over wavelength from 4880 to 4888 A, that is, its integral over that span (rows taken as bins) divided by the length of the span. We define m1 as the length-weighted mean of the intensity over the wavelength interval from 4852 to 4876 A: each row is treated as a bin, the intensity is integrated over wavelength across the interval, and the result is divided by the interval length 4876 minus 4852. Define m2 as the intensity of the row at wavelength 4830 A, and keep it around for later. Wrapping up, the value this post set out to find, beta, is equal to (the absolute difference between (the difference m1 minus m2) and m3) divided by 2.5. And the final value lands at 0.62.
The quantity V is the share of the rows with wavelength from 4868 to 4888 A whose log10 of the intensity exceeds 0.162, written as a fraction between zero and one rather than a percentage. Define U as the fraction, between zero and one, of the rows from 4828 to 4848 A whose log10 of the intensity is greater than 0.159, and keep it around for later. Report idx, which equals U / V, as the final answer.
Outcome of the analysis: 0.5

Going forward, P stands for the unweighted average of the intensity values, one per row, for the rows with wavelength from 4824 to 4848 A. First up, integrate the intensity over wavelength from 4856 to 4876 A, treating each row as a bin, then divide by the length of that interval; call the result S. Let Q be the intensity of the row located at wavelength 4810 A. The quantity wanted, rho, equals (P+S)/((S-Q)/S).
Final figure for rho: -41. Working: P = 1.45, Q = 1.482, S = 1.39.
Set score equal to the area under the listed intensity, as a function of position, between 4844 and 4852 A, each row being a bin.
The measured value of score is 11.7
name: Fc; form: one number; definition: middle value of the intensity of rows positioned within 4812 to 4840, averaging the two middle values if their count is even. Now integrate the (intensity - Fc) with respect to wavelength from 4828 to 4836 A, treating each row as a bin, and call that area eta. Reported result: -0.4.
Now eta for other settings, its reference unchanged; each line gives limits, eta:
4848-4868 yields -1.3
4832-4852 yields -1.8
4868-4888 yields -2.2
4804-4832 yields -1.0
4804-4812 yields -0.6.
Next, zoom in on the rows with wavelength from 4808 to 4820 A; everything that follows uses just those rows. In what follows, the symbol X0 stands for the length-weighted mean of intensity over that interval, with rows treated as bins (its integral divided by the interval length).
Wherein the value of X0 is 1.53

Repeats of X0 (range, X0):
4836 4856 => 1.46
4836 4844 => 1.38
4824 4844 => 1.46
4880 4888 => 1.56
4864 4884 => 1.40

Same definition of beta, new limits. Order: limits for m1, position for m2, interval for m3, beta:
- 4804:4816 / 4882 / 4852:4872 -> 0.57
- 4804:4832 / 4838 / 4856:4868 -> 0.54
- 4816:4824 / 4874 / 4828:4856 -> 0.46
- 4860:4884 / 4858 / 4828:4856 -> 0.60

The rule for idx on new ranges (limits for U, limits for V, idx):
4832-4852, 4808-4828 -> 0.4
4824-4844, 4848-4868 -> 0.7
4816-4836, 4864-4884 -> 2.0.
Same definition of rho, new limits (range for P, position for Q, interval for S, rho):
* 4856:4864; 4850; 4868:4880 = -20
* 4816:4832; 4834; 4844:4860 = -46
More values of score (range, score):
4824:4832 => 11.7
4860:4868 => 11.4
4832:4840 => 12.1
